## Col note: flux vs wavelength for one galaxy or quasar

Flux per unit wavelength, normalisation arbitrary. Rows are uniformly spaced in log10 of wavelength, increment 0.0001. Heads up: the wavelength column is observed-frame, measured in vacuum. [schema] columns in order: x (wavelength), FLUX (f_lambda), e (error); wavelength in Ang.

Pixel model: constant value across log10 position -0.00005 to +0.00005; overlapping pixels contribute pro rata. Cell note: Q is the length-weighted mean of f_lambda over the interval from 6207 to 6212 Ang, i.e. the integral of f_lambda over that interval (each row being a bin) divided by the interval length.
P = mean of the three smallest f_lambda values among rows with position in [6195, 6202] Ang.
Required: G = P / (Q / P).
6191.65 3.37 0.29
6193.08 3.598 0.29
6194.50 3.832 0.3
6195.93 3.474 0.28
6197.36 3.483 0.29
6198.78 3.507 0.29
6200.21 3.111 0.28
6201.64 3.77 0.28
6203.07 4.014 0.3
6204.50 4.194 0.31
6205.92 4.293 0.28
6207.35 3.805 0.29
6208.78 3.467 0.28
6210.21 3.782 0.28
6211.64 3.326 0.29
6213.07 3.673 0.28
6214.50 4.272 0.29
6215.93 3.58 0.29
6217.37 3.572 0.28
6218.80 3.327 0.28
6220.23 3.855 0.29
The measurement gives 3.13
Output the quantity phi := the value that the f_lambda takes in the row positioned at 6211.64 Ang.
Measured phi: 3.326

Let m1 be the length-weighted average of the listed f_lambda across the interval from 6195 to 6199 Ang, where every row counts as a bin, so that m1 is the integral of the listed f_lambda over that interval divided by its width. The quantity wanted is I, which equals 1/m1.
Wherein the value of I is 0.285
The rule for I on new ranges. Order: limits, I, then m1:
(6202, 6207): 0.243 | 4.12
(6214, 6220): 0.272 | 3.68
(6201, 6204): 0.256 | 3.91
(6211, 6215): 0.267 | 3.74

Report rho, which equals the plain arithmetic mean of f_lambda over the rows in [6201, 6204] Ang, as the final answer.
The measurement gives 3.89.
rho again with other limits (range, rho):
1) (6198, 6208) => 3.81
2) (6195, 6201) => 3.39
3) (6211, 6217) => 3.71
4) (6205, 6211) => 3.84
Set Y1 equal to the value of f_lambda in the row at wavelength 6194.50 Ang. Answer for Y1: 3.832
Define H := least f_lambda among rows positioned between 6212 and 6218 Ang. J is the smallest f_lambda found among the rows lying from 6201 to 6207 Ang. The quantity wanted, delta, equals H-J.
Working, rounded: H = 3.572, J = 3.77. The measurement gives -0.20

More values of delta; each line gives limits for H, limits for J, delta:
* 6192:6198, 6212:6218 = -0.10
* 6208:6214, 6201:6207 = -0.44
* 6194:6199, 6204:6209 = 0.01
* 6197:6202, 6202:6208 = -0.69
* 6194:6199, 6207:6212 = 0.15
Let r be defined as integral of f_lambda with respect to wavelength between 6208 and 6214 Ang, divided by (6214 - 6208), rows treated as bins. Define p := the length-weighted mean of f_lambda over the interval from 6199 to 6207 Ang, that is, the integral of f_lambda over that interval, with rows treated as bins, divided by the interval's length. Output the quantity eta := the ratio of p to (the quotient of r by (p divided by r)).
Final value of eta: 1.15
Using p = 3.85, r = 3.59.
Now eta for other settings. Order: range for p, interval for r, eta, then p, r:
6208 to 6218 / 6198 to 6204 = 1.03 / 3.67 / 3.62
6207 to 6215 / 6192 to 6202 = 1.10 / 3.70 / 3.52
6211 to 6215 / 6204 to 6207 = 0.79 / 3.74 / 4.20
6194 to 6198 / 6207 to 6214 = 0.98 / 3.58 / 3.62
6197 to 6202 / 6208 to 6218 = 0.88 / 3.45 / 3.67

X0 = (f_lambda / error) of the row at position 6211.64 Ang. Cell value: 11.5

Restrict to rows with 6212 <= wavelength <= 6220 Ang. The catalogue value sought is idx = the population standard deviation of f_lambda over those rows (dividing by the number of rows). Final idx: 0.32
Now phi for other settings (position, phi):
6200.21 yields 3.111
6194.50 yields 3.832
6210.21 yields 3.782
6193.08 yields 3.598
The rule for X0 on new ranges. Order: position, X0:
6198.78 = 12.1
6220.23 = 13.3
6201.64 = 13.5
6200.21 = 11.1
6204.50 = 13.5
